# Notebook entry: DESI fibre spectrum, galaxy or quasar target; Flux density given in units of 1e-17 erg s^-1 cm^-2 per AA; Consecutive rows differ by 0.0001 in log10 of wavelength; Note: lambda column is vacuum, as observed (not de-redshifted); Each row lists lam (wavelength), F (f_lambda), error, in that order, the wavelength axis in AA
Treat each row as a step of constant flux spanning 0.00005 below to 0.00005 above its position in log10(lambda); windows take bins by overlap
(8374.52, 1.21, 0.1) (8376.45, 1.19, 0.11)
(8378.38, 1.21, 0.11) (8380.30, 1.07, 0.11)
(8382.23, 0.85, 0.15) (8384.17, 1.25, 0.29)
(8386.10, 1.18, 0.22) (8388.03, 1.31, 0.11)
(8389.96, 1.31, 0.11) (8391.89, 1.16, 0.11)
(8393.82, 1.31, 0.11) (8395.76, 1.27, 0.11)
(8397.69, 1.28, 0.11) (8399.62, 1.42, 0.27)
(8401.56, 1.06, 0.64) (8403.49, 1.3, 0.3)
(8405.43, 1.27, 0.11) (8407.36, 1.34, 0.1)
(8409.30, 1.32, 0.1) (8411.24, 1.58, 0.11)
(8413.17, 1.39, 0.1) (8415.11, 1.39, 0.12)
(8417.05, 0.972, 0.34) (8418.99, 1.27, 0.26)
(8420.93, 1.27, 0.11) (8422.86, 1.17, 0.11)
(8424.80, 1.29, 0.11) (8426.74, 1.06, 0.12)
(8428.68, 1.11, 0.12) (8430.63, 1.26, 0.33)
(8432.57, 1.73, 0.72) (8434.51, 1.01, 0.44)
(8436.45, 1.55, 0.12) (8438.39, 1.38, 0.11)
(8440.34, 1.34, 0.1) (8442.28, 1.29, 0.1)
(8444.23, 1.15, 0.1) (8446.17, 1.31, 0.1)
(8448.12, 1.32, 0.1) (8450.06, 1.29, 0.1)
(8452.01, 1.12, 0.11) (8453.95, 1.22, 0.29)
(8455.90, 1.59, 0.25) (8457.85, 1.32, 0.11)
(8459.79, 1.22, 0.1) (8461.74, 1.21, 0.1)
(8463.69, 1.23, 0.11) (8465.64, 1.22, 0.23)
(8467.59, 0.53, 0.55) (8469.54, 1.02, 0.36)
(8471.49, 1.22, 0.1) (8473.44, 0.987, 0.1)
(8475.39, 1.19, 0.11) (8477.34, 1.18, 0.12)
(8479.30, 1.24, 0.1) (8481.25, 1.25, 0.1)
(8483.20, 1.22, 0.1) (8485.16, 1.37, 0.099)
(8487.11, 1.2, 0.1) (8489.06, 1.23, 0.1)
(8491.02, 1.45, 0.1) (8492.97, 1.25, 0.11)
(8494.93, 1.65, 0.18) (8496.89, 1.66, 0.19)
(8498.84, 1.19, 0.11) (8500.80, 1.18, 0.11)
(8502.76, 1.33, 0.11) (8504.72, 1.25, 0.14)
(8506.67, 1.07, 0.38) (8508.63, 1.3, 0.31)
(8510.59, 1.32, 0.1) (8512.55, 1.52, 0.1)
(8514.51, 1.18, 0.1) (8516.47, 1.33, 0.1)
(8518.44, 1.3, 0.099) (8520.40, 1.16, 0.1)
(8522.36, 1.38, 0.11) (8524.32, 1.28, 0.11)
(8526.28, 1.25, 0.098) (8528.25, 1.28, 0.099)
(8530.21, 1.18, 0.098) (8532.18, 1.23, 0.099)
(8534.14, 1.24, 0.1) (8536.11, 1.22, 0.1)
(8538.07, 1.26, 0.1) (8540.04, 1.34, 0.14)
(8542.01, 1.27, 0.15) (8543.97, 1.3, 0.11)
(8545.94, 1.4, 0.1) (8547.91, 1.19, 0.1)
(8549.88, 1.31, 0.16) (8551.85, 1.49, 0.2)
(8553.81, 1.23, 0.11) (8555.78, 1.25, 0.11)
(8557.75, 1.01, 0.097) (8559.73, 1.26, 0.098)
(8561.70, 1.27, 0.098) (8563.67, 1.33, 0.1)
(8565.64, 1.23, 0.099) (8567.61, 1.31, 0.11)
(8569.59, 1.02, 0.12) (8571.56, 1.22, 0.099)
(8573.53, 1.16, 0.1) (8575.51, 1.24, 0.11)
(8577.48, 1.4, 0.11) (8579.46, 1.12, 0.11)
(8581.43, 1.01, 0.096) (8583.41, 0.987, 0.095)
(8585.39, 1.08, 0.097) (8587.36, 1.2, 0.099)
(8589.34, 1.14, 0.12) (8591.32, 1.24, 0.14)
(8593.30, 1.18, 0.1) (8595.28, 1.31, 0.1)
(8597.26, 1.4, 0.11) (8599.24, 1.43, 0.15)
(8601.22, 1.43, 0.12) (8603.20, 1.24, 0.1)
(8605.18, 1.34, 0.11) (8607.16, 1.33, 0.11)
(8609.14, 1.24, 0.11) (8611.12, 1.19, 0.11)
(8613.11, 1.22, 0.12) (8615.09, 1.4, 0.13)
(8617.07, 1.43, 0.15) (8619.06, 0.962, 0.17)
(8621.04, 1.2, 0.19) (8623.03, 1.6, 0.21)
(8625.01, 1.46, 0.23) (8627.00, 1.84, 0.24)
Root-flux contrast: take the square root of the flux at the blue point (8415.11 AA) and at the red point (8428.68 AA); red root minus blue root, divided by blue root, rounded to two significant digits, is -0.11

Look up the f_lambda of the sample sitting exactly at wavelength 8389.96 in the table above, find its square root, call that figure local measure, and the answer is 1.14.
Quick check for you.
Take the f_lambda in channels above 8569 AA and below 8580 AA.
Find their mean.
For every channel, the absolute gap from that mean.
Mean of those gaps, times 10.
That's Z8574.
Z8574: 0.93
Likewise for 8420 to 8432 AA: 0.80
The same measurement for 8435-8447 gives 0.87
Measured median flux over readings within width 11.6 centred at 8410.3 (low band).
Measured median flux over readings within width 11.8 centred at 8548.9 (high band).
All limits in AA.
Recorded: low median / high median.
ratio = 1.05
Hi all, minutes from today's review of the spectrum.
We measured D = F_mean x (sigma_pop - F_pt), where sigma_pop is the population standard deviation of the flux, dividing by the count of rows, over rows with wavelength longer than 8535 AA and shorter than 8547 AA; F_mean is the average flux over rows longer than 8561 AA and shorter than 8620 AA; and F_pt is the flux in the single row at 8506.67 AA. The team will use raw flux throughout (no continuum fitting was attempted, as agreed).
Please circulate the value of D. -1.25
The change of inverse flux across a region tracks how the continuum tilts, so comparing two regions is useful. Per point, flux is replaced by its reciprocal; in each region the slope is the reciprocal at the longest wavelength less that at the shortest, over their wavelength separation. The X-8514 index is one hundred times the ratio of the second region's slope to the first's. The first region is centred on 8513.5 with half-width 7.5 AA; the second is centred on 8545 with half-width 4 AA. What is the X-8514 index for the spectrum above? -170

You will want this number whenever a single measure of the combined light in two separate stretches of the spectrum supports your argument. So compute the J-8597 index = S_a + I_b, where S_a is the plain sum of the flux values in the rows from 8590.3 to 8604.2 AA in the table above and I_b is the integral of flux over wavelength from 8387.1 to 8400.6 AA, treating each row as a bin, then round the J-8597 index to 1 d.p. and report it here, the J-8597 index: 26.7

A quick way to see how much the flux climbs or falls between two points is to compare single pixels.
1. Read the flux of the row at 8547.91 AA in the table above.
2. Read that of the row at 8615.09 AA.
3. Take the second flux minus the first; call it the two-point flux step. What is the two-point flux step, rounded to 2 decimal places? 0.21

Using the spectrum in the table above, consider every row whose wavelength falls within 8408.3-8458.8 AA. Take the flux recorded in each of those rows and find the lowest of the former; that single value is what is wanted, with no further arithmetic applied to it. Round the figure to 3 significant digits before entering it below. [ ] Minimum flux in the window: 0.972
